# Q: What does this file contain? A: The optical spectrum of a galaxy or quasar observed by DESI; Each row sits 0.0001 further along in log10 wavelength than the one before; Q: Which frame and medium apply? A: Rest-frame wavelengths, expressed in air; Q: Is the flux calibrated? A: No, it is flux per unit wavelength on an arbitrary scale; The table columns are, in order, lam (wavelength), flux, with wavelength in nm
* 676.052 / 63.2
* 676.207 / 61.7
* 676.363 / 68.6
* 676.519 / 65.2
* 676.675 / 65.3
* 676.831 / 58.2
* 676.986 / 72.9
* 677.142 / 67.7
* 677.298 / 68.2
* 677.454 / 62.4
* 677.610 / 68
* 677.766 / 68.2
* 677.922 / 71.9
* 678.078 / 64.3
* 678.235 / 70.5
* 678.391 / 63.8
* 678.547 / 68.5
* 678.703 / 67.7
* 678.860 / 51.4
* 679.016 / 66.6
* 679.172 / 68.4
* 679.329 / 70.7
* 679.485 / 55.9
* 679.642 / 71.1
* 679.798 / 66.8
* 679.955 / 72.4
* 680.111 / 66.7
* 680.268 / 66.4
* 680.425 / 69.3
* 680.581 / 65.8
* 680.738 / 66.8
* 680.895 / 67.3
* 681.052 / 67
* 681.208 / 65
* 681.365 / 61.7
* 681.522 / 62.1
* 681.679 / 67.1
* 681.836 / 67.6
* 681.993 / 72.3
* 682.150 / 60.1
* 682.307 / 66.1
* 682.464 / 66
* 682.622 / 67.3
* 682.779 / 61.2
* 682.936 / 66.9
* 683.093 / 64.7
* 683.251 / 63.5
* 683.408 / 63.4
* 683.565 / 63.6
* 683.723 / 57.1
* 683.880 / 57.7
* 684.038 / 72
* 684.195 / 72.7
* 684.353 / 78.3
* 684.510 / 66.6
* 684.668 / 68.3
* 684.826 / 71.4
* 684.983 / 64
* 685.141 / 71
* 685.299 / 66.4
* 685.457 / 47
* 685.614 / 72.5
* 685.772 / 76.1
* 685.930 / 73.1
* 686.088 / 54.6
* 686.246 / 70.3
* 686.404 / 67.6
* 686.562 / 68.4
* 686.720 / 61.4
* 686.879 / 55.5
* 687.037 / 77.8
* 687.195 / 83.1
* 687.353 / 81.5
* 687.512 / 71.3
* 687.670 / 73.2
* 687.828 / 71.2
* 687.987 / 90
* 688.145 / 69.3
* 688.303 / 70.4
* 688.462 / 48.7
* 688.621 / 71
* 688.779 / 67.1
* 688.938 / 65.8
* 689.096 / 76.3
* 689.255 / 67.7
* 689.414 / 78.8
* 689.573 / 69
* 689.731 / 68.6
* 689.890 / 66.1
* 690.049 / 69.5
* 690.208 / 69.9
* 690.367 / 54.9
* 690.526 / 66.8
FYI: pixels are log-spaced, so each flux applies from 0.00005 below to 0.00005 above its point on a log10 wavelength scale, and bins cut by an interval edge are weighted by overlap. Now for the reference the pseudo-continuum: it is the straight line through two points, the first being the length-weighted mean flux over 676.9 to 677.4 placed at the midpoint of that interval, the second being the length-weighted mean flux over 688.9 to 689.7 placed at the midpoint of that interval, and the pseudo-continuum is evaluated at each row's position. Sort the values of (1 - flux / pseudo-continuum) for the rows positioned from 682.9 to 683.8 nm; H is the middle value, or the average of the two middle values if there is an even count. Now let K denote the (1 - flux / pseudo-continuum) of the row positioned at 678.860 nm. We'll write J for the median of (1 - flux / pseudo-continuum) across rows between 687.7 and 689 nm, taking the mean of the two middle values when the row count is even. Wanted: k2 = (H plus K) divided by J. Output 16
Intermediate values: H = 0.098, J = 0.023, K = 0.26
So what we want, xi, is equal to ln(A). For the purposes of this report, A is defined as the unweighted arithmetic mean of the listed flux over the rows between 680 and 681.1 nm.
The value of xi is 4.21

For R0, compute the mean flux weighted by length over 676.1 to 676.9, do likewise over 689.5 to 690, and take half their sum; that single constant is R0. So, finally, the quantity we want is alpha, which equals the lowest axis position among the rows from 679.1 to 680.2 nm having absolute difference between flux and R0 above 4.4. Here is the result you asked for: 679.329 nm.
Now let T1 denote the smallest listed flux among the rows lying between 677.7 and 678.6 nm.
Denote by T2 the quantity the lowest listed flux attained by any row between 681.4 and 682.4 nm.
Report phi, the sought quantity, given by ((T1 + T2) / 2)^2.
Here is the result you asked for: 3838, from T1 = 63.8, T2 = 60.1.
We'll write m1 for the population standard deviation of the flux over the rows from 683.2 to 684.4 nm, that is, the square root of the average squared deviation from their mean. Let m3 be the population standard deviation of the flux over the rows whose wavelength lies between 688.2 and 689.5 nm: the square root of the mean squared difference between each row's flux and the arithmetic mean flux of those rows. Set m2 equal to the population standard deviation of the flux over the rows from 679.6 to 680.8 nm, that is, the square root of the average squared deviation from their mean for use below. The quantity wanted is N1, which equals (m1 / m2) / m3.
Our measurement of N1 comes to 0.36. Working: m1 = 7.1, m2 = 2.3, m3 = 8.5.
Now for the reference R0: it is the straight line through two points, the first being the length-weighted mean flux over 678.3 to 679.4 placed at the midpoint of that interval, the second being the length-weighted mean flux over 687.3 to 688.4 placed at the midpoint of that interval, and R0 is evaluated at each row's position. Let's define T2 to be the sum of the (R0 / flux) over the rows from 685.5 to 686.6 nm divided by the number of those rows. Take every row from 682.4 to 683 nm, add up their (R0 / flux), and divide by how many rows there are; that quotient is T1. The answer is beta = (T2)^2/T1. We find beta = 1.07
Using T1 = 1.06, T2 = 1.07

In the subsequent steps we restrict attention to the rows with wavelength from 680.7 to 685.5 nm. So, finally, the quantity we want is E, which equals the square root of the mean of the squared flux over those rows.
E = 65.8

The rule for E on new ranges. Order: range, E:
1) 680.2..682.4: 66.1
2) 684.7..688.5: 69.7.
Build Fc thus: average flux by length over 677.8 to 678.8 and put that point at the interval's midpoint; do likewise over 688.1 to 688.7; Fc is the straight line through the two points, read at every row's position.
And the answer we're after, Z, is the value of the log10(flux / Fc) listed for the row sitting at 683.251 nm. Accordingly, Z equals -0.017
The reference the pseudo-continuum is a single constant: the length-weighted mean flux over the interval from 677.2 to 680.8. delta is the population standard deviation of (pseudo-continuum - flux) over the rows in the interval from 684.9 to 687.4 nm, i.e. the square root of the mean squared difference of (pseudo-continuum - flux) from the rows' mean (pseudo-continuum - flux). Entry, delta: 10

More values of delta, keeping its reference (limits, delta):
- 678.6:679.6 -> 7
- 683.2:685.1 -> 6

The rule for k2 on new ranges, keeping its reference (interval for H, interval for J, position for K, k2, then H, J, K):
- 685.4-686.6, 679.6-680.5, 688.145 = 2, 0.024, 0.025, 0.03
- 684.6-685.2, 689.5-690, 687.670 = 0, 0.016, 0.044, -0.03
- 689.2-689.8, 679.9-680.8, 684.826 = 1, 0.041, 0.044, -0.01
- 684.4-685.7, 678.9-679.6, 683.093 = 4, 0.046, 0.030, 0.08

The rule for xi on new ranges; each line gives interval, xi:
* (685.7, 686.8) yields 4.21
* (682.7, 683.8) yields 4.14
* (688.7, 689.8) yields 4.26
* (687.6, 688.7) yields 4.26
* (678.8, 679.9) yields 4.17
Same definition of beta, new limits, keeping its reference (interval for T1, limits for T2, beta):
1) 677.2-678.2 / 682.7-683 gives 1.24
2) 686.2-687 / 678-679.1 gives 0.90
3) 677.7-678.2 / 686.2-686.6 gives 1.20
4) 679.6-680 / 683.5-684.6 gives 1.21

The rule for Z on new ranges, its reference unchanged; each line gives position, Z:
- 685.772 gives 0.066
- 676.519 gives -0.018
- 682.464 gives -0.002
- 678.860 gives -0.117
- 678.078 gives -0.021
